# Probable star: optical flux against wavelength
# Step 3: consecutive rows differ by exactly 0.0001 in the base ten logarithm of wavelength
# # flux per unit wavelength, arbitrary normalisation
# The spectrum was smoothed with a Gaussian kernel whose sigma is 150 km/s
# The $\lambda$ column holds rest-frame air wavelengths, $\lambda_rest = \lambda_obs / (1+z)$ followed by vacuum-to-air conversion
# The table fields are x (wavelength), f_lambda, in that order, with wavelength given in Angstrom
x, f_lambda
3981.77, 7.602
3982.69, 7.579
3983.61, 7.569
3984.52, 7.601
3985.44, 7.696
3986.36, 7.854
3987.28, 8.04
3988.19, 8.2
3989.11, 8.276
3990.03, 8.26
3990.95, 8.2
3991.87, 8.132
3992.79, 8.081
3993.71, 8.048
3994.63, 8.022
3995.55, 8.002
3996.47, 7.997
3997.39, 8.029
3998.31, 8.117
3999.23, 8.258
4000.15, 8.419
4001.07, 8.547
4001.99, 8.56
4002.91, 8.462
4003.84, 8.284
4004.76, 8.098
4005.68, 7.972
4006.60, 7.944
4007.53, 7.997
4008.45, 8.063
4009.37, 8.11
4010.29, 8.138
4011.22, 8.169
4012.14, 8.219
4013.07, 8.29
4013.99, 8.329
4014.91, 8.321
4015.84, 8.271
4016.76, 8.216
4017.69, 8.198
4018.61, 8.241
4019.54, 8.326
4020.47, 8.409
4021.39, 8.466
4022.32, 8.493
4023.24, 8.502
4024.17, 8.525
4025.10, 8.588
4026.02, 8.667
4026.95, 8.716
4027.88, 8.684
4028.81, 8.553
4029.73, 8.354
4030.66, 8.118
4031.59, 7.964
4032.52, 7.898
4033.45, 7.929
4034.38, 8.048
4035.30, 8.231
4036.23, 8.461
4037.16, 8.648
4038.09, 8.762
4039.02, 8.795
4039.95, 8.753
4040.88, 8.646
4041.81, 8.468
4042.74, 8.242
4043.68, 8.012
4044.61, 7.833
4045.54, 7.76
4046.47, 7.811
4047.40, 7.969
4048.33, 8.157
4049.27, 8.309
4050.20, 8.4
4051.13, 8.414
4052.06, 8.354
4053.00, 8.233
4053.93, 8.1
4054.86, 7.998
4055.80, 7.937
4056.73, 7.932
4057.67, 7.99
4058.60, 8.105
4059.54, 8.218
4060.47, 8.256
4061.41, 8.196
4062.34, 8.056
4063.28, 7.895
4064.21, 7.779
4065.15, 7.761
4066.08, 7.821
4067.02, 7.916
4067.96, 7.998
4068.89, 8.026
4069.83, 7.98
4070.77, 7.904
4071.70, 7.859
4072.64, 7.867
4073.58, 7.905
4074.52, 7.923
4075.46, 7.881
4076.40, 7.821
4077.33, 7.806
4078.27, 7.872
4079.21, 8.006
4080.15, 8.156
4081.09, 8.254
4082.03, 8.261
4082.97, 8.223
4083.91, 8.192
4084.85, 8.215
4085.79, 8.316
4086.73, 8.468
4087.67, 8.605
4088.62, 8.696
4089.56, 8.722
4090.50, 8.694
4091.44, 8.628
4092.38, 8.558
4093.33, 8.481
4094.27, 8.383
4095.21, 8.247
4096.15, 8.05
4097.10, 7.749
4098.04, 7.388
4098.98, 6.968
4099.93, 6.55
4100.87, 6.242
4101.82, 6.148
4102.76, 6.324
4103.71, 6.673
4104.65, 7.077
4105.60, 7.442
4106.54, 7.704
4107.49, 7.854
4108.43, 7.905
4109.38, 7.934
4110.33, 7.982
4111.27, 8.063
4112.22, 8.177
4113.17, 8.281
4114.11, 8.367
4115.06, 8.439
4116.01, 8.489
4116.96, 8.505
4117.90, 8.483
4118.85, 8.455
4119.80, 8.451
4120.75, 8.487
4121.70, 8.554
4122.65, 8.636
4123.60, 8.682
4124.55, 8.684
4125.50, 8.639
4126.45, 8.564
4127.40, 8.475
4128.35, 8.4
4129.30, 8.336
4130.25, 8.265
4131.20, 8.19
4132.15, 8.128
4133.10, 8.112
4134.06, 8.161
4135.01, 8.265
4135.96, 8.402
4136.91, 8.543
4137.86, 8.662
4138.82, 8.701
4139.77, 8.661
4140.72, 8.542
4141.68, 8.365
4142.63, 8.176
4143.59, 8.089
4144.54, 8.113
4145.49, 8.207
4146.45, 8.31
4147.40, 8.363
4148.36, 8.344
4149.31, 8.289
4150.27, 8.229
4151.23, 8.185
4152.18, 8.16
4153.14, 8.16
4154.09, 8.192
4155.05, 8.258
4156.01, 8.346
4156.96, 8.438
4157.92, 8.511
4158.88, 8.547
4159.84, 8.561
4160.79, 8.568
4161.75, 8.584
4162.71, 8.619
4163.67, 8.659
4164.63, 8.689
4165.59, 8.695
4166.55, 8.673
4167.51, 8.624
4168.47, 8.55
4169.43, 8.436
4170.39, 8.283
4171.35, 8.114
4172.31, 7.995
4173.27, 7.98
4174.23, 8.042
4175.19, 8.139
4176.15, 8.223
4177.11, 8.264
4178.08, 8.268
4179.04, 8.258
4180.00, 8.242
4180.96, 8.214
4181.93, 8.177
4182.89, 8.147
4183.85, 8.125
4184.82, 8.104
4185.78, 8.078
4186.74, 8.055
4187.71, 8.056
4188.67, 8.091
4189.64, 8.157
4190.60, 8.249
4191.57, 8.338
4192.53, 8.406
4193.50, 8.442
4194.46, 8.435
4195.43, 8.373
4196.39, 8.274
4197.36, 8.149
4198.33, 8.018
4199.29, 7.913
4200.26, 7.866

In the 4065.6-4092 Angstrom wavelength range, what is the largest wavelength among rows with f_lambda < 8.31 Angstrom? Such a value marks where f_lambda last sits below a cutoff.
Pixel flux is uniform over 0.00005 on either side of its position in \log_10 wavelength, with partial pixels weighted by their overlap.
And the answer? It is 4084.85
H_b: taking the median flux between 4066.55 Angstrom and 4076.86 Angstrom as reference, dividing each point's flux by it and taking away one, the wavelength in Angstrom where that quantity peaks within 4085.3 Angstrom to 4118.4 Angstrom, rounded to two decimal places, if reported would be 4089.56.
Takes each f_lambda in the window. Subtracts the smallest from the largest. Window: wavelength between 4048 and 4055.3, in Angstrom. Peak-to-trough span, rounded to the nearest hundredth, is 0.42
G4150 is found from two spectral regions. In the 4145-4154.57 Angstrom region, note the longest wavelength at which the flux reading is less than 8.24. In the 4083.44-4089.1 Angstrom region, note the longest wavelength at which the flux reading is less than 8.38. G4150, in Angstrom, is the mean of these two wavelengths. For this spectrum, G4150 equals 4119.9 Angstrom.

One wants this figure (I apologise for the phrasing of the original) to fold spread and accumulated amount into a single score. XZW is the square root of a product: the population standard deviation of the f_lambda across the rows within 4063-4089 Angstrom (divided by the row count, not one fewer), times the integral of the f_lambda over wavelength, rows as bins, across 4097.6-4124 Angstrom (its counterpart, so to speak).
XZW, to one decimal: 7.1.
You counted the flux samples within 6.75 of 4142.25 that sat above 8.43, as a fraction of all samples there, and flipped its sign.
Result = -0.36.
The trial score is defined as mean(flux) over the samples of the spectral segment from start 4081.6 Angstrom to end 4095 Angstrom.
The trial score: 8.46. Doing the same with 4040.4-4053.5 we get 8.19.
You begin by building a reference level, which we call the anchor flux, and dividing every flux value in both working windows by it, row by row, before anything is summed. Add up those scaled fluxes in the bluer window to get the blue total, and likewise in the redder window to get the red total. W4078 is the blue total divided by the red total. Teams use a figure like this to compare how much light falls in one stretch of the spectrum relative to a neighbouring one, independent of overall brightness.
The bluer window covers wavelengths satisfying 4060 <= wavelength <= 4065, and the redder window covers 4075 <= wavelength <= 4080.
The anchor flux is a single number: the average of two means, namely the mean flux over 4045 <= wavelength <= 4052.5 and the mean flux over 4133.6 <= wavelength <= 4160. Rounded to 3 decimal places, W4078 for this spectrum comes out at 1.020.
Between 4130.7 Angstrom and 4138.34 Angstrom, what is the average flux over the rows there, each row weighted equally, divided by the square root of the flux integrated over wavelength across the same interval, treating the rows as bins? 1.04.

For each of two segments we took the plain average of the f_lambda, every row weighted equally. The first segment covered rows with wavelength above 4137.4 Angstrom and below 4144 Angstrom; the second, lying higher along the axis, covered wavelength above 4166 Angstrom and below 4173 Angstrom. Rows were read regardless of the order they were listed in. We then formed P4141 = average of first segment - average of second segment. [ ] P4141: 0.07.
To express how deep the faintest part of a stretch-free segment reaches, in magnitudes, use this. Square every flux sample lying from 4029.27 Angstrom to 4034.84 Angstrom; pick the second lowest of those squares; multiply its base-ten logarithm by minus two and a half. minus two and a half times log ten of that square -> -4.496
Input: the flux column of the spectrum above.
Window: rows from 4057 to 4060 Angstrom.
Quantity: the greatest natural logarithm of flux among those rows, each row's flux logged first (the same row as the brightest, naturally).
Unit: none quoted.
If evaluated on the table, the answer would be 2.11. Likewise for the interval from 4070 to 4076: 2.07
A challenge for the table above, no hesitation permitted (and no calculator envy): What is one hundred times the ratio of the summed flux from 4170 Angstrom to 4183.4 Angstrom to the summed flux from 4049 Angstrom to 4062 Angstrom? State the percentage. 100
